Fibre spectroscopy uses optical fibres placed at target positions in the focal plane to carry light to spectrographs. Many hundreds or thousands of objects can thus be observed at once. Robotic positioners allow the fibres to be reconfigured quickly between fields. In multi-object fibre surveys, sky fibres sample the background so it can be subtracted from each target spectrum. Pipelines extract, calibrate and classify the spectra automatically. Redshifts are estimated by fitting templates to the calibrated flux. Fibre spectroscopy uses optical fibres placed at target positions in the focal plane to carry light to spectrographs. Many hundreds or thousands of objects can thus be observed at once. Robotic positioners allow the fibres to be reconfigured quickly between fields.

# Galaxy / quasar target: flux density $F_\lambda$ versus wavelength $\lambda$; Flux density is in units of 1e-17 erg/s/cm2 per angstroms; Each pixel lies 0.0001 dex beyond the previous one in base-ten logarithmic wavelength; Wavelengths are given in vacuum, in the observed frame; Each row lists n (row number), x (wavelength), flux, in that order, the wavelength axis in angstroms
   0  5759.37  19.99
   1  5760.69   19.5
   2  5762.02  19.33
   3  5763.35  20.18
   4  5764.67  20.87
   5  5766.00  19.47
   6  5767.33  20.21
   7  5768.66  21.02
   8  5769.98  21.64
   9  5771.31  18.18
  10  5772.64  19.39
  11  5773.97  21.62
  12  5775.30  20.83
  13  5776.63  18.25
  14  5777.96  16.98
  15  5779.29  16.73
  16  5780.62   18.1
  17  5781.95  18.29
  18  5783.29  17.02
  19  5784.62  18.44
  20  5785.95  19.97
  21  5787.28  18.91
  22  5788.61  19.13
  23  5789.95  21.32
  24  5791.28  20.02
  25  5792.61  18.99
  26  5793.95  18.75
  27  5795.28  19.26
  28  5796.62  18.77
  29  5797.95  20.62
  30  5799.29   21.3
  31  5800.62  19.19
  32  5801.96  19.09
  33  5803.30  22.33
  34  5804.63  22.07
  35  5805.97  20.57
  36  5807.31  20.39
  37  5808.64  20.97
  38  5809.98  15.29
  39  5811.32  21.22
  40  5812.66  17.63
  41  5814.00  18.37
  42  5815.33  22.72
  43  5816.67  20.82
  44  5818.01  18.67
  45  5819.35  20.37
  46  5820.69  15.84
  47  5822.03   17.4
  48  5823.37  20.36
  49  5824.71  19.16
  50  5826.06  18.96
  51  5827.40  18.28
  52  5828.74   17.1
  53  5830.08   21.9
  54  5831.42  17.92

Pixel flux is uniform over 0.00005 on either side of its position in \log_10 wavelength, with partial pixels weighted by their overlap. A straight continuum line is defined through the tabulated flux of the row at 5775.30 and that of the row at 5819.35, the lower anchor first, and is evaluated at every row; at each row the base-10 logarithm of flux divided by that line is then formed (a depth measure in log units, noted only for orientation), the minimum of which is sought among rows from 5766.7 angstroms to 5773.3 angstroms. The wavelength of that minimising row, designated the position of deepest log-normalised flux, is 5771.31 angstroms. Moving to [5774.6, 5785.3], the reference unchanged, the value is 5779.29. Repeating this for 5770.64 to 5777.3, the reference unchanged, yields 5771.31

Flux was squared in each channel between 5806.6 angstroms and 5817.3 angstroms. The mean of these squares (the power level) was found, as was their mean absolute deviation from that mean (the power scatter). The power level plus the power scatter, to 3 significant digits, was 466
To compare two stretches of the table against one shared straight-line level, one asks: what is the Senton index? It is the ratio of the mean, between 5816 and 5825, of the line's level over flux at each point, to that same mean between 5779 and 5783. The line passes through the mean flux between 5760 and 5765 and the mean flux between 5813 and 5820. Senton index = 0.95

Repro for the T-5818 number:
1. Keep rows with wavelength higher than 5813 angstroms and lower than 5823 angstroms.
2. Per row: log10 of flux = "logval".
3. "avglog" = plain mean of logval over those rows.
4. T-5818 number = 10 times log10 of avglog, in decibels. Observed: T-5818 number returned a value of 1.07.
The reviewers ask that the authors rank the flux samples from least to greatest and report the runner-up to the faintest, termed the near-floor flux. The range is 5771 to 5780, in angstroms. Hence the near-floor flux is 16.98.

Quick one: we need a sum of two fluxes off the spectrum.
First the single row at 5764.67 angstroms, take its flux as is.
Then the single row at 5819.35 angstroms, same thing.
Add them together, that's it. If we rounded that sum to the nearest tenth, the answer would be 41.2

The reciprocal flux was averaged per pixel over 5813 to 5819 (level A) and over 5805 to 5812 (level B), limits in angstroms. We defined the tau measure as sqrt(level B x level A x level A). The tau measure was 0.0114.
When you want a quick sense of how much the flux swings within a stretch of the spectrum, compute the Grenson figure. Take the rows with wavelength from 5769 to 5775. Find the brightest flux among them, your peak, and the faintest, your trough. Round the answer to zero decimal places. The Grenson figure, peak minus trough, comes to 3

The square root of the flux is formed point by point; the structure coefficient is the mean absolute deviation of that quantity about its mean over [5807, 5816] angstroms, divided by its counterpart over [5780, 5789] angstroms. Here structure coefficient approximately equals 3.0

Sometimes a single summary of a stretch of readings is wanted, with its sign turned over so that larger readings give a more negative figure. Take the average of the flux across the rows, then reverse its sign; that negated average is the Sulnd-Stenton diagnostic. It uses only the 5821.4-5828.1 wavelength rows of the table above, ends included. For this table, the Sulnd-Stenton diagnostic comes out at -18.8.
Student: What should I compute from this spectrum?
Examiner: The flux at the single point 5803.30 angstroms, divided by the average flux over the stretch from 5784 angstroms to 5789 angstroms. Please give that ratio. 1.17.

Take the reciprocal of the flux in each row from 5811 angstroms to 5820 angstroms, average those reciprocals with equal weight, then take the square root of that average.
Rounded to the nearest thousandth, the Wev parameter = 0.225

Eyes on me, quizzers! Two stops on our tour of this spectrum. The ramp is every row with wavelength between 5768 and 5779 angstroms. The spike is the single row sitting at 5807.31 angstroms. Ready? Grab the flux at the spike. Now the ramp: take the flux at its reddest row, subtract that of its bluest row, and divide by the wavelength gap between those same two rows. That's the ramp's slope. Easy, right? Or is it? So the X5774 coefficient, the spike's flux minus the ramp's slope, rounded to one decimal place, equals 20.8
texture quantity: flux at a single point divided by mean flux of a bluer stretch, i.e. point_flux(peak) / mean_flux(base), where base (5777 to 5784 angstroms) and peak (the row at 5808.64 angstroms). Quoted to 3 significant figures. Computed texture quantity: 1.20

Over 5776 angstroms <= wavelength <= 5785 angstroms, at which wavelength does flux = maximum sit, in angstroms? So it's 5784.62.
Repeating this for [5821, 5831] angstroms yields 5830.08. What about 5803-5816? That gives 5815.33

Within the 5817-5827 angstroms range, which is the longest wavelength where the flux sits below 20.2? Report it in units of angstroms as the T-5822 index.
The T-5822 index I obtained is 5826.06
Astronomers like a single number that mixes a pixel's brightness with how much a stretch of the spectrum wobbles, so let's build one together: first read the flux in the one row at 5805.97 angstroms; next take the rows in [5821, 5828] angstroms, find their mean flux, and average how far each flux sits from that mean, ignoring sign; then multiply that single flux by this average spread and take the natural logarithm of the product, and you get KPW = 2.8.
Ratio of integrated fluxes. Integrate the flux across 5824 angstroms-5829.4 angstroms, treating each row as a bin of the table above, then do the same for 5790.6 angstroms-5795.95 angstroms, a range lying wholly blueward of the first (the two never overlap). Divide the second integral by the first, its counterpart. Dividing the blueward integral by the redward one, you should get 1.04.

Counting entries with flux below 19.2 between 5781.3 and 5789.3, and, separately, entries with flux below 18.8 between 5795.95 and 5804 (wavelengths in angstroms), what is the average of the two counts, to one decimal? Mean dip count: 3.0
